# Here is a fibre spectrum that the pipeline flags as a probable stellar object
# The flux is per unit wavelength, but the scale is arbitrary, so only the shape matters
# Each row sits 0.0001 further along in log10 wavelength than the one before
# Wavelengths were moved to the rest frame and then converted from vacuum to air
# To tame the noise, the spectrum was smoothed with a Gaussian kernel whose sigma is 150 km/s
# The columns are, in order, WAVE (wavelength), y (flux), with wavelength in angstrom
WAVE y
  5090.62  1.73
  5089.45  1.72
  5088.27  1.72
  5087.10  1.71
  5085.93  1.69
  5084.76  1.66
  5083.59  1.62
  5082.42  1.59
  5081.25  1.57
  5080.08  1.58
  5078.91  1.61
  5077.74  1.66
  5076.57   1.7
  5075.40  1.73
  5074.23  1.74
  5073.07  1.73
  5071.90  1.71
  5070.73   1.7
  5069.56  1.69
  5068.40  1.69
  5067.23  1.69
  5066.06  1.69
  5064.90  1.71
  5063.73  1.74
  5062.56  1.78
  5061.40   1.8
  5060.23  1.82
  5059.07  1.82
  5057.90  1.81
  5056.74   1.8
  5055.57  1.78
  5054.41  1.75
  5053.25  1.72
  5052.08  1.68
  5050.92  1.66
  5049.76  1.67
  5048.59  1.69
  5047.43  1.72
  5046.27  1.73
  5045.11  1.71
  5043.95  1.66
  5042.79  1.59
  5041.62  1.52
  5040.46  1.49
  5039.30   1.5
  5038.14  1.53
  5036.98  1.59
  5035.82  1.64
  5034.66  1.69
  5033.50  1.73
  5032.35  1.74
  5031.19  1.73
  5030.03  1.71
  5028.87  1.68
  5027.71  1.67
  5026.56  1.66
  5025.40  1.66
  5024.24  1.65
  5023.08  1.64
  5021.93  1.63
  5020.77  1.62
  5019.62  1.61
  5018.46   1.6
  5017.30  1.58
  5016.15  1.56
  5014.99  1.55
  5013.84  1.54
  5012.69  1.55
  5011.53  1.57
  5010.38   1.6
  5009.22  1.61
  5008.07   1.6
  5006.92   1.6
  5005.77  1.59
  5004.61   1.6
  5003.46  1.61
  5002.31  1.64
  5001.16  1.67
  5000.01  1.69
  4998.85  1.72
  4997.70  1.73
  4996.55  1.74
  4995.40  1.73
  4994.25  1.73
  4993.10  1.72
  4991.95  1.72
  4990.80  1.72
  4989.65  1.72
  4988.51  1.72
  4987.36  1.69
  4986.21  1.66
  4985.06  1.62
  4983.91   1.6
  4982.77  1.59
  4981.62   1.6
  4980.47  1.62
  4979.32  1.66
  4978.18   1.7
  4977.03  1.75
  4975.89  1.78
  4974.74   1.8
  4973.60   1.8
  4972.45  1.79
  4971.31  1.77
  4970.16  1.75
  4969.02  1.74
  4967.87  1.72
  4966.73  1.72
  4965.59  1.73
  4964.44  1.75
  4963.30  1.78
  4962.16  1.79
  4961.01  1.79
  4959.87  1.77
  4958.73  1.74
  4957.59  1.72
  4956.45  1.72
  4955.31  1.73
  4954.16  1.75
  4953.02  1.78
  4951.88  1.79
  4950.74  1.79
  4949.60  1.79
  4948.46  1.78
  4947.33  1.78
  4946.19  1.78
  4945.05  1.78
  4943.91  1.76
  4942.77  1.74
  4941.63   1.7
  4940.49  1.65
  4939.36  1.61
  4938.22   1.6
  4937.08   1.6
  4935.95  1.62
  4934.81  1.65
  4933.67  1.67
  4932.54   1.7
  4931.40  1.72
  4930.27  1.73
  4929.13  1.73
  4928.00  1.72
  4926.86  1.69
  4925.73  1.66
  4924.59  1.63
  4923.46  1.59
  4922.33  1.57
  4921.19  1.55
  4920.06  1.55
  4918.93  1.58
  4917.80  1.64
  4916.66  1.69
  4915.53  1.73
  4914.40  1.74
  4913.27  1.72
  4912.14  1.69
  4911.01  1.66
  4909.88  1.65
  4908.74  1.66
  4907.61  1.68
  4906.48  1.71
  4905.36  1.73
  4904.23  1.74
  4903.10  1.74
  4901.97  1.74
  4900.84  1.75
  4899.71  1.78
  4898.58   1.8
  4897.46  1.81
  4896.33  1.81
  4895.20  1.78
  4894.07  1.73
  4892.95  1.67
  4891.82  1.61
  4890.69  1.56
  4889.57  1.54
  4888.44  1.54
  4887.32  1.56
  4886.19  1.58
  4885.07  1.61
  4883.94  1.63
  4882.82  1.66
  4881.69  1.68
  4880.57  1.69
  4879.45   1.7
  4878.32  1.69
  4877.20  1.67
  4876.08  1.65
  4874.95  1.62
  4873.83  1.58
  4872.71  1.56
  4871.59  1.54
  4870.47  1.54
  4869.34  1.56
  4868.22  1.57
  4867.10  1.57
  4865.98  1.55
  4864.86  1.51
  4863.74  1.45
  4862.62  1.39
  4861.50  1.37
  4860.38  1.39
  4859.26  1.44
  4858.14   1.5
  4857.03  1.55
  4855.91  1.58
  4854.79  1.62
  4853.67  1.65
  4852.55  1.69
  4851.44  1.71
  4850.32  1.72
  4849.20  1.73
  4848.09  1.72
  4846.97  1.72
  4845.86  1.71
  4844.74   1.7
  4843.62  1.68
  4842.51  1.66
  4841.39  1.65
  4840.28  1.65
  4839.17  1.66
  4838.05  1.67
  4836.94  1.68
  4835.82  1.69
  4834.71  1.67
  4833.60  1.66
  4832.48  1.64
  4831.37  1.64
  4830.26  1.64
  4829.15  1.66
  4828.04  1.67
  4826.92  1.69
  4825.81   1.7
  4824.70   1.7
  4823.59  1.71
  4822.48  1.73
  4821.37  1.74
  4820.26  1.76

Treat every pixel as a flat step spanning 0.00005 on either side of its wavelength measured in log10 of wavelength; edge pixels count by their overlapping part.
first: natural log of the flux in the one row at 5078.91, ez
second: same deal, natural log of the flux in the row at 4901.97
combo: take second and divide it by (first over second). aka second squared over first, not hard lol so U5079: 0.644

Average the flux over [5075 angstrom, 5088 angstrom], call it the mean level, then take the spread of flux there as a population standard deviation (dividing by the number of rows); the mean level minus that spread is 1.59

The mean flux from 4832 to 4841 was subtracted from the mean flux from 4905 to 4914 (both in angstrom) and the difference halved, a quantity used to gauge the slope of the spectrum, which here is 0.01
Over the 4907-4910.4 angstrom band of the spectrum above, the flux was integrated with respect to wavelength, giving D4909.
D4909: 5.6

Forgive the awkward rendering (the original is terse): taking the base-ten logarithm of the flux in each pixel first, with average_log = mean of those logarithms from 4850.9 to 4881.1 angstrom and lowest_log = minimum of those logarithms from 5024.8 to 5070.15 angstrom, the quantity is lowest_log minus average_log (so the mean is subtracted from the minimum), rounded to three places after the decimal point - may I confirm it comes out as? -0.021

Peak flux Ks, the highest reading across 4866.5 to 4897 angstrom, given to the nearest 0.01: 1.81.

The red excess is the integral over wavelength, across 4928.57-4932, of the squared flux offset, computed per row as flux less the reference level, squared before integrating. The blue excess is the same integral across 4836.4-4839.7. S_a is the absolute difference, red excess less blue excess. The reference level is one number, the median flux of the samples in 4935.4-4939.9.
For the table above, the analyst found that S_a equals 0.036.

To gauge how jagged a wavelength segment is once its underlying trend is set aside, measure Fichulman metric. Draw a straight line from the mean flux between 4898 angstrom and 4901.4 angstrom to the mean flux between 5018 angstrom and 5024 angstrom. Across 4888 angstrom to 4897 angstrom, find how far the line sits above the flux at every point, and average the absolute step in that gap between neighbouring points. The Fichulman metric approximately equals 0.040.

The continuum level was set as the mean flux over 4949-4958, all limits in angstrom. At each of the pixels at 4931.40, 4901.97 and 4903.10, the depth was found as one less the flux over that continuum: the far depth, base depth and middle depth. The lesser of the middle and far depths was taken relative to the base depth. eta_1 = 1.00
